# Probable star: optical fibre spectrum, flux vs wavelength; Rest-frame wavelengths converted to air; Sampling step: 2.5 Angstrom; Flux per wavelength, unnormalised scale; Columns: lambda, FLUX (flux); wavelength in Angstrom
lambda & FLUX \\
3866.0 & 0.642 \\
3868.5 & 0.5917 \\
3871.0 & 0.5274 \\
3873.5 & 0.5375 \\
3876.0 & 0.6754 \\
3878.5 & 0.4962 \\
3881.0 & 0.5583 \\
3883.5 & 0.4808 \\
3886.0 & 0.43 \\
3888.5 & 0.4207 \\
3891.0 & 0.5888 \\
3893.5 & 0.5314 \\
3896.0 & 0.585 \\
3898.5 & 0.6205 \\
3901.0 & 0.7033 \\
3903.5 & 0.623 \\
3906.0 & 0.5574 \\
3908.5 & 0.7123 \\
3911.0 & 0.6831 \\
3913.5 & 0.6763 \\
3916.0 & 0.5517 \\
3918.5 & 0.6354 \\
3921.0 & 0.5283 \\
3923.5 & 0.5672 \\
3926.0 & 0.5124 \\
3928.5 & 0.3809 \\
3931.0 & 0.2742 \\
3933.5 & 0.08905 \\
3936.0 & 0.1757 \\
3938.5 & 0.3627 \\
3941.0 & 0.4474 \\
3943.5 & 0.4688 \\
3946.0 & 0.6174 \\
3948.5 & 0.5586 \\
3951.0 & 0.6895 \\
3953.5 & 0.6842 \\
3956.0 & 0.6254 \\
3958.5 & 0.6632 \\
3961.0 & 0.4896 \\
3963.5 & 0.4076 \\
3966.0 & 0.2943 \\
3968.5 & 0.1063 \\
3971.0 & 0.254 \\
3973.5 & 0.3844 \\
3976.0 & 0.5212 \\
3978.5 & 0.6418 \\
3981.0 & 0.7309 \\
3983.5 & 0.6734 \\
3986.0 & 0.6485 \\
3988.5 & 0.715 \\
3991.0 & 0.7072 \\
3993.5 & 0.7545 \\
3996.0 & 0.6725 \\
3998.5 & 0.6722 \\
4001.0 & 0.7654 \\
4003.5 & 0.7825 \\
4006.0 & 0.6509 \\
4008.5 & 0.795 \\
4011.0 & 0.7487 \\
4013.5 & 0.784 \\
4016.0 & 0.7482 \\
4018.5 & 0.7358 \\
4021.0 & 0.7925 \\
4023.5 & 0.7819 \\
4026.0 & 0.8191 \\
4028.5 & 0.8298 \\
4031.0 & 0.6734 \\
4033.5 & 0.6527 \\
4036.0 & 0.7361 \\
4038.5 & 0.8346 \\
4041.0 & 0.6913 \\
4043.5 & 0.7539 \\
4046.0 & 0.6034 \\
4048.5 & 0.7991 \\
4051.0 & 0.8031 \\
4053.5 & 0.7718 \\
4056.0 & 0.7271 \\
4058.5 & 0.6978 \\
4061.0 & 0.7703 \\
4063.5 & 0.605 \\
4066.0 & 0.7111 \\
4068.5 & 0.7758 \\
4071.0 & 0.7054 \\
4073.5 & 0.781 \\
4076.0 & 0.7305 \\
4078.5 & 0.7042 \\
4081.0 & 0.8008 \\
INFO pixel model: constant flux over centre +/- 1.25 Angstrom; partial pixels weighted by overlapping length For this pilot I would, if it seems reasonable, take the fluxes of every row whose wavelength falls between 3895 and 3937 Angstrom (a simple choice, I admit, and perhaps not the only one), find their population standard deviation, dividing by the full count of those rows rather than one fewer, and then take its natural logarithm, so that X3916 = -1.7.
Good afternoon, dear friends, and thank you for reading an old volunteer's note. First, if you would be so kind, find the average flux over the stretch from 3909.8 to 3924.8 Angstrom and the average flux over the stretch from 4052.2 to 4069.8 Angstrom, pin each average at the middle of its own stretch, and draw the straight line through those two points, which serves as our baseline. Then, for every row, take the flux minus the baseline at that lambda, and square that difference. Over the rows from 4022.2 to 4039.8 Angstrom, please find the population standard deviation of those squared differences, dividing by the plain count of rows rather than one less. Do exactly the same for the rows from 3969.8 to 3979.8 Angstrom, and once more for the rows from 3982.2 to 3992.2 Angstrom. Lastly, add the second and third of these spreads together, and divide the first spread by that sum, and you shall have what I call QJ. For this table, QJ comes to 0.12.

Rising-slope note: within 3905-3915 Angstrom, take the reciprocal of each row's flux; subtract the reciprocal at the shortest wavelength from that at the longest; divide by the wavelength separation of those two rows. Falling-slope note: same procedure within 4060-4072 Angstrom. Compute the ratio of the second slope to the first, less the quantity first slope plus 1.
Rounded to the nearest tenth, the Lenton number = -1.2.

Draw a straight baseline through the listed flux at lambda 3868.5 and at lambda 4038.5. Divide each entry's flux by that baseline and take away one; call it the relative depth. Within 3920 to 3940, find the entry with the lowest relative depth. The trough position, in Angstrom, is 3933.5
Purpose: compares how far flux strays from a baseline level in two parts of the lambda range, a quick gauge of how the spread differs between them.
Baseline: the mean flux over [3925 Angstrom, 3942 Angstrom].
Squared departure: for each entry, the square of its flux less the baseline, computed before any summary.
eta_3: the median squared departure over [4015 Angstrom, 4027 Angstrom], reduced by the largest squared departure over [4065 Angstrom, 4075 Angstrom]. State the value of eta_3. 0.00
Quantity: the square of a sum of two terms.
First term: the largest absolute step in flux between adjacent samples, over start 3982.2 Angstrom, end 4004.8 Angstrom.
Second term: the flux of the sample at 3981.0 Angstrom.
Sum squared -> 0.68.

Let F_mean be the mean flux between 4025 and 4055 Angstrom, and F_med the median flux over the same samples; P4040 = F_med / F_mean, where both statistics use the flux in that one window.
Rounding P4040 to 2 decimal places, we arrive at 1.02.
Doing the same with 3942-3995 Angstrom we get 1.13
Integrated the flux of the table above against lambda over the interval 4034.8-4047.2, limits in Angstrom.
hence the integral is 9.0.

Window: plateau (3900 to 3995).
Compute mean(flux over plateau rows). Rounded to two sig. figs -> 0.53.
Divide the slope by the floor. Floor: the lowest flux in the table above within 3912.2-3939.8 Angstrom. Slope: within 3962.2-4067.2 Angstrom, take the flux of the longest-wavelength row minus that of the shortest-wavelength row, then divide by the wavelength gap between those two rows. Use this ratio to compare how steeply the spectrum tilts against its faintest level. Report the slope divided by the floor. 0.033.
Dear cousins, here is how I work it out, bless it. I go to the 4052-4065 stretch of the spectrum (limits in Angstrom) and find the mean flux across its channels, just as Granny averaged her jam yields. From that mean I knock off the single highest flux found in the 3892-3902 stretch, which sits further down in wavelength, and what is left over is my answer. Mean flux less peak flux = 0.01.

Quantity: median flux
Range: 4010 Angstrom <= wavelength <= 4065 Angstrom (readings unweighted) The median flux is 0.75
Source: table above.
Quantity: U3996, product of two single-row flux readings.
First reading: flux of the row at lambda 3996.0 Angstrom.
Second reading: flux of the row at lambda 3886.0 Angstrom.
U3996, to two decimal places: 0.29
